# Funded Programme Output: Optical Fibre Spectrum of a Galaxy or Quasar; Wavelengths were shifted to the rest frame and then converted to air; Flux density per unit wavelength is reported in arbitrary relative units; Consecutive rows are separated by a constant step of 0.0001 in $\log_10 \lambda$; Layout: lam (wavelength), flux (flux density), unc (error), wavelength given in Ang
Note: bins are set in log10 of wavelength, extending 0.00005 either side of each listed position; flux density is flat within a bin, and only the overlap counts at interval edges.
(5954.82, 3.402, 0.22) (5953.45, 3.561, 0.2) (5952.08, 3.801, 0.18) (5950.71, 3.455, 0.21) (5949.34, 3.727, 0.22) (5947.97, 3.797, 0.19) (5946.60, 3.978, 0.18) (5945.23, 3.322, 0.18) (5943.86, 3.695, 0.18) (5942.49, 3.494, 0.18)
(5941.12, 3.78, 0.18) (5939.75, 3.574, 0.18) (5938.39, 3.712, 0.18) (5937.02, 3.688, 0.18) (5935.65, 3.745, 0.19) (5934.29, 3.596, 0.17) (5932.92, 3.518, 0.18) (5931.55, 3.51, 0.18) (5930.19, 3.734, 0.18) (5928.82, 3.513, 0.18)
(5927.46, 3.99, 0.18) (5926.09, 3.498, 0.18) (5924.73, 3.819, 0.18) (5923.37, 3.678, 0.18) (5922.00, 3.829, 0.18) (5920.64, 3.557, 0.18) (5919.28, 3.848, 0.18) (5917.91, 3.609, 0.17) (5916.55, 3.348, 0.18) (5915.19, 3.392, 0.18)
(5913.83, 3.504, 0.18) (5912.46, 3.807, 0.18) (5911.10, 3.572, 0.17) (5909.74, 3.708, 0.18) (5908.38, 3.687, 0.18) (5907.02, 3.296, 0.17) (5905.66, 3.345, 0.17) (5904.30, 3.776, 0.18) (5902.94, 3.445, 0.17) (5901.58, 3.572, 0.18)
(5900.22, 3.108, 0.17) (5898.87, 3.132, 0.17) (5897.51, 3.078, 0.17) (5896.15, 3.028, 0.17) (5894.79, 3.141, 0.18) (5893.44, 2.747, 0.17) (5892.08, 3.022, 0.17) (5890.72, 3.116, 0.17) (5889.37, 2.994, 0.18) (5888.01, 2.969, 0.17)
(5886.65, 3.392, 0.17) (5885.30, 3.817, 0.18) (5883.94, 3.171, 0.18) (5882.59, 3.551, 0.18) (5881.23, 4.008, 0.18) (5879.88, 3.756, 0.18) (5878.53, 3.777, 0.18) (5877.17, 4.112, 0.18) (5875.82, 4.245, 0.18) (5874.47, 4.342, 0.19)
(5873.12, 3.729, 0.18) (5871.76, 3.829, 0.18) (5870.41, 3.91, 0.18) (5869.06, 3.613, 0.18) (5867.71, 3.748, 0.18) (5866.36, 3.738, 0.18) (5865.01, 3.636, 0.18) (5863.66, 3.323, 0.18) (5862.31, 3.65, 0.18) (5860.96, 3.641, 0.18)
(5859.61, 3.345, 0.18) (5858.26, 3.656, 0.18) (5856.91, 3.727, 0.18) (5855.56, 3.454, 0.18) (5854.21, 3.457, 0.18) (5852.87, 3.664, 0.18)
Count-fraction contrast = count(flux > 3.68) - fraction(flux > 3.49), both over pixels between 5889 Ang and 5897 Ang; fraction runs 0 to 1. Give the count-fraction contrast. 0.0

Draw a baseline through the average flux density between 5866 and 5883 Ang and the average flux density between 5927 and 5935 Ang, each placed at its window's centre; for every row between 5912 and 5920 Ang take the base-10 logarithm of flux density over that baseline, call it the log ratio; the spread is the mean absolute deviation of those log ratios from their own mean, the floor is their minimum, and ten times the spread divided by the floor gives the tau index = -4.8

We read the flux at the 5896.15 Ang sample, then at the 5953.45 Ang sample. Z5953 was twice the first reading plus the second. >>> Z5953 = 9.6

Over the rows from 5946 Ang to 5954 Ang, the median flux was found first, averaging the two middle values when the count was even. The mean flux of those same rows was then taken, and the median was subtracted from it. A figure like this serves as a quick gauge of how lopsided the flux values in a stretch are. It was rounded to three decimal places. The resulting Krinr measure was -0.042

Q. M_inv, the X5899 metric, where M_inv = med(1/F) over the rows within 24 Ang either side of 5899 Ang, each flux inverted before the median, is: 0.285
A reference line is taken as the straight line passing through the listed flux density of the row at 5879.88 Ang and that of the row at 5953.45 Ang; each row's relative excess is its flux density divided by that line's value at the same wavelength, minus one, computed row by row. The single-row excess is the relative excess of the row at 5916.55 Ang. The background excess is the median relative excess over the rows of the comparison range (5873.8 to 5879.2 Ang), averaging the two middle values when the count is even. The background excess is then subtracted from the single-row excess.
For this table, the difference -0.195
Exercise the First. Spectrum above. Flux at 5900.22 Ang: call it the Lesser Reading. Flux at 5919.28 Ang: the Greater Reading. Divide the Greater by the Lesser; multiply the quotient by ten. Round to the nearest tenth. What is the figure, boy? 12.4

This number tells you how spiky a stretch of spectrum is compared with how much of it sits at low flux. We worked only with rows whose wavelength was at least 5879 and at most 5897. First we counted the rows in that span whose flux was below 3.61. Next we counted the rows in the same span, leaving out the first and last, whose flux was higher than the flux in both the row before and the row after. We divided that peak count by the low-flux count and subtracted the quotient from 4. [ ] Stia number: 3.60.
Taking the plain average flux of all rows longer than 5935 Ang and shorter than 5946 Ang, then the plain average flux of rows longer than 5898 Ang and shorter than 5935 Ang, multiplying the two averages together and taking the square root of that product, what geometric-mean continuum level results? 3.60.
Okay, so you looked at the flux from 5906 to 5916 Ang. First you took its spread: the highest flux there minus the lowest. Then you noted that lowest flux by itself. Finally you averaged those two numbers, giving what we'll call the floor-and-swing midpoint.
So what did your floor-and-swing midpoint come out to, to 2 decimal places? 1.90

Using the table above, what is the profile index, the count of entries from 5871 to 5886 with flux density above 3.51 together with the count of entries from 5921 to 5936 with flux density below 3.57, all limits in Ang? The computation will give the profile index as 14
